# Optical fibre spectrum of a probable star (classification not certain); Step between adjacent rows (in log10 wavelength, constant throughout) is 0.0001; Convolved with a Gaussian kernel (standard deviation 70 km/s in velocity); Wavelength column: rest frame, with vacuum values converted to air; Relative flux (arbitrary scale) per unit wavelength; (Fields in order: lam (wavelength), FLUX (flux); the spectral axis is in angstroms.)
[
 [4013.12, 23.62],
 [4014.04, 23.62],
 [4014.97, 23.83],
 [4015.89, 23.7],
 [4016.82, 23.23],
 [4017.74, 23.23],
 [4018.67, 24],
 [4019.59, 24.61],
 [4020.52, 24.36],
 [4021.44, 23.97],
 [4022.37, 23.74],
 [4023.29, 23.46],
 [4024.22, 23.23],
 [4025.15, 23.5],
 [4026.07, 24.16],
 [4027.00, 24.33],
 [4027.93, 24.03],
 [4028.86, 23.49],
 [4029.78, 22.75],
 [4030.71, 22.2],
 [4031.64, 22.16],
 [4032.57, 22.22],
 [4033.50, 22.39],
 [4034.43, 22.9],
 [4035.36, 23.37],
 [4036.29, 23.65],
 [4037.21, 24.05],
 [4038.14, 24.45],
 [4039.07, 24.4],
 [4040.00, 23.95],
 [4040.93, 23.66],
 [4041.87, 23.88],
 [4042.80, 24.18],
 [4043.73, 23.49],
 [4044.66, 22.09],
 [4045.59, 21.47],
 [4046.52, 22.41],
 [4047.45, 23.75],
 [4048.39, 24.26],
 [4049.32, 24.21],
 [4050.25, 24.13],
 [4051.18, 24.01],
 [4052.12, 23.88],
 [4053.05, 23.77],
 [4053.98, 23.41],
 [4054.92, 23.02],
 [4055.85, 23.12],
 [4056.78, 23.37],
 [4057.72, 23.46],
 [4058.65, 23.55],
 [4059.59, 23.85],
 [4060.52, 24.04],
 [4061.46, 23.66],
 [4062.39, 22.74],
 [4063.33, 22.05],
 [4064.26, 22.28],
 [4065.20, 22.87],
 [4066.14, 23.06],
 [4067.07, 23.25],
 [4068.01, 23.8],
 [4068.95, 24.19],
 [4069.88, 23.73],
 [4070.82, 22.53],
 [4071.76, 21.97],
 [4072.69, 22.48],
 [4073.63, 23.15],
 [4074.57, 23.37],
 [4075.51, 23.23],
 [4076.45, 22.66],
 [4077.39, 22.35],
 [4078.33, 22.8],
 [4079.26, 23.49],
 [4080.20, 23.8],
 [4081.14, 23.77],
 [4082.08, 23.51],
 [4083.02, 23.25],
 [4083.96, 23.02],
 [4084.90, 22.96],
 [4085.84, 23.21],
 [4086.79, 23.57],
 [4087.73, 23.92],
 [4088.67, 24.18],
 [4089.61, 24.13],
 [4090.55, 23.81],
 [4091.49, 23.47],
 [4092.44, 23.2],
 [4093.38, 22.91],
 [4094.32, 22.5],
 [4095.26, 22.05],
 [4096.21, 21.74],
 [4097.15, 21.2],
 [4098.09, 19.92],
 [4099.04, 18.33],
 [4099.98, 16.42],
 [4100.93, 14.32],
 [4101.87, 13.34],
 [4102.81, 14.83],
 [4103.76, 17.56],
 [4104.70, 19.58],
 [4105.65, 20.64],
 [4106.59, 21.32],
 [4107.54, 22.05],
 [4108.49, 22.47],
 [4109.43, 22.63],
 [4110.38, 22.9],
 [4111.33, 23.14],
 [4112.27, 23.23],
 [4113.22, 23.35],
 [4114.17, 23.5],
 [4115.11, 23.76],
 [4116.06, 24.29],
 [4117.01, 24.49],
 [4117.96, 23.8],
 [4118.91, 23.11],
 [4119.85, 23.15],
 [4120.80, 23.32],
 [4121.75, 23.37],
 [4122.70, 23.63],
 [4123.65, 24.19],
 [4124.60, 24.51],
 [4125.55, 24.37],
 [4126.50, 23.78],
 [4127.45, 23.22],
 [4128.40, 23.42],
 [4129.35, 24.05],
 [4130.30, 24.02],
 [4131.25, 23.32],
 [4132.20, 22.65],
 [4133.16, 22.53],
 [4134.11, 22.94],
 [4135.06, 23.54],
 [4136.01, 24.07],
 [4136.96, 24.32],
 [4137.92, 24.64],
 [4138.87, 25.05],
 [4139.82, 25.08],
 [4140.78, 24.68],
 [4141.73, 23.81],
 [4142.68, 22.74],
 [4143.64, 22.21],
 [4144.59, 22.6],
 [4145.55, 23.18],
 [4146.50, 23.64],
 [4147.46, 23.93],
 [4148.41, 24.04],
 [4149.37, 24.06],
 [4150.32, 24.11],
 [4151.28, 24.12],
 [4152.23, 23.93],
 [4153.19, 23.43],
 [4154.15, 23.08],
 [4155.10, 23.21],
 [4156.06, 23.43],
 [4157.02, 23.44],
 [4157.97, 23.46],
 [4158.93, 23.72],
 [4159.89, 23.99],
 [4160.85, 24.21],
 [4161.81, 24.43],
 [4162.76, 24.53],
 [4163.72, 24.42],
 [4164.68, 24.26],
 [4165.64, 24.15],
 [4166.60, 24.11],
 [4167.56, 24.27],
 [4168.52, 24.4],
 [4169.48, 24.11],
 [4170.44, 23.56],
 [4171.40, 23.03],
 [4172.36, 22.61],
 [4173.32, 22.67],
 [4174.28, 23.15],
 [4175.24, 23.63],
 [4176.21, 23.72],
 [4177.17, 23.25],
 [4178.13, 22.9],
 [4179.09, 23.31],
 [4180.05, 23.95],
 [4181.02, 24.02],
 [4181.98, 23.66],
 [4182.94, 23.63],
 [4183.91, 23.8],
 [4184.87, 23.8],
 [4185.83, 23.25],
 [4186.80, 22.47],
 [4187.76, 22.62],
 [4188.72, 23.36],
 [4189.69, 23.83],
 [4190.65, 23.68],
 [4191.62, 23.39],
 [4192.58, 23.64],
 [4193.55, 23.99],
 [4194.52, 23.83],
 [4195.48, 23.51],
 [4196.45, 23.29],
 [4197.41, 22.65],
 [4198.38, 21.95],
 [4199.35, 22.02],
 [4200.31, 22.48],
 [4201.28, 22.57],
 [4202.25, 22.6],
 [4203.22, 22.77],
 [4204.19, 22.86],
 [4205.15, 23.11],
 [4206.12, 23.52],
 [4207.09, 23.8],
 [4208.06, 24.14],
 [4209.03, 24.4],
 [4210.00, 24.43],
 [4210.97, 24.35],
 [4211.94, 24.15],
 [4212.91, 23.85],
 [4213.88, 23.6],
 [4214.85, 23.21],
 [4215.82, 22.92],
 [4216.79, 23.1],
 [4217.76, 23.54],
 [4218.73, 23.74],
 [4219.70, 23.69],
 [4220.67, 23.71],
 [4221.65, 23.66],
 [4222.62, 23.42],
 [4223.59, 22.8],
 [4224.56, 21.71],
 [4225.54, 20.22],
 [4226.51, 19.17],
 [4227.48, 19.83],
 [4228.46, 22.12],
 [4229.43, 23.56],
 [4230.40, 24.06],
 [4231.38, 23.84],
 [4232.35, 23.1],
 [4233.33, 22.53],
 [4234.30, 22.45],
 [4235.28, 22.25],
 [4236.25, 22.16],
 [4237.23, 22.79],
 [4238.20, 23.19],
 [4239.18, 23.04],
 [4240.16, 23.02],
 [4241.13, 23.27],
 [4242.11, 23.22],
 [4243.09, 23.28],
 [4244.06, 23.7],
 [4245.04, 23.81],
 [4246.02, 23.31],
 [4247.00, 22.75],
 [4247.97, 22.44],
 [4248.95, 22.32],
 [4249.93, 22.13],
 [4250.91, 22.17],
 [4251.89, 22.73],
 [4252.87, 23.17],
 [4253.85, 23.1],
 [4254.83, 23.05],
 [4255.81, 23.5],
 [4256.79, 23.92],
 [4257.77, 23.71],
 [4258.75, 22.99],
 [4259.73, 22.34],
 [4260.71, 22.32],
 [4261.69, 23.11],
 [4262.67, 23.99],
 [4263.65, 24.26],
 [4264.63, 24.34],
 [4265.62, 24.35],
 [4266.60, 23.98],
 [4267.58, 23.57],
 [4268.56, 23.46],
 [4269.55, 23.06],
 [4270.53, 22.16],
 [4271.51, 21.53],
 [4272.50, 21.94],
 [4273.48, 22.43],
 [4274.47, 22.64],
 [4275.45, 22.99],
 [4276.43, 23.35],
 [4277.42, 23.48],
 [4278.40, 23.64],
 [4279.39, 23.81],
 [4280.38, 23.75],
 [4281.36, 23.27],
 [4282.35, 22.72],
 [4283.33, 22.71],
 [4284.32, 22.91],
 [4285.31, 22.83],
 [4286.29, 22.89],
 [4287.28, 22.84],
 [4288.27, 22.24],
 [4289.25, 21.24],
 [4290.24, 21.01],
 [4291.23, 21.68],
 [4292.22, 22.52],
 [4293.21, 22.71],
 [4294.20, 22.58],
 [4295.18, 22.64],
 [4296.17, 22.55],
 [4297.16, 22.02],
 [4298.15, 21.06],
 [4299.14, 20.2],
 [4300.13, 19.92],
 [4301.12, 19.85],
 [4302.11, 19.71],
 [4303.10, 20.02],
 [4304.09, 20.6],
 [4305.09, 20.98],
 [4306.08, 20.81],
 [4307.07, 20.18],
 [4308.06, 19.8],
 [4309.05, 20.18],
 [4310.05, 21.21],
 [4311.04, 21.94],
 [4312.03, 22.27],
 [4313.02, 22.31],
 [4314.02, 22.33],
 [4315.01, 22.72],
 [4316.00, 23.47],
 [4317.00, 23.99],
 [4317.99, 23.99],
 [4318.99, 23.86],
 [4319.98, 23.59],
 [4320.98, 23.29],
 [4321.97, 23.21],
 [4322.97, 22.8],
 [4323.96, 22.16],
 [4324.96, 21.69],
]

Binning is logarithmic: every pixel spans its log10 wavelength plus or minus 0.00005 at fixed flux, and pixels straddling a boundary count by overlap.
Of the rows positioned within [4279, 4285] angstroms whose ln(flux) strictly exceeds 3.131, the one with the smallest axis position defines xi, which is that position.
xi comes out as 4279.39 angstroms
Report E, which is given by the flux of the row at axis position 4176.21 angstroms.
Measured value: 23.72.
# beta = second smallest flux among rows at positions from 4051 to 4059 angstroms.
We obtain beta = 23.12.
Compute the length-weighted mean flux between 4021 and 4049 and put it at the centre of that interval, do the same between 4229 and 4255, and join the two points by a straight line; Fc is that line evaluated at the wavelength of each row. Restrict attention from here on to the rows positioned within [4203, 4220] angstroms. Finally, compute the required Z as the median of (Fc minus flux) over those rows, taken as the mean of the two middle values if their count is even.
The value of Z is -0.6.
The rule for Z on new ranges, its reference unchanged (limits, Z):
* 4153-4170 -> -1.0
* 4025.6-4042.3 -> -0.3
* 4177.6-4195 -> -0.6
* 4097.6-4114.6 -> 2.3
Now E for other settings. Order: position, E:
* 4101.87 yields 13.34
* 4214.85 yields 23.21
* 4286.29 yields 22.89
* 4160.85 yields 24.21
